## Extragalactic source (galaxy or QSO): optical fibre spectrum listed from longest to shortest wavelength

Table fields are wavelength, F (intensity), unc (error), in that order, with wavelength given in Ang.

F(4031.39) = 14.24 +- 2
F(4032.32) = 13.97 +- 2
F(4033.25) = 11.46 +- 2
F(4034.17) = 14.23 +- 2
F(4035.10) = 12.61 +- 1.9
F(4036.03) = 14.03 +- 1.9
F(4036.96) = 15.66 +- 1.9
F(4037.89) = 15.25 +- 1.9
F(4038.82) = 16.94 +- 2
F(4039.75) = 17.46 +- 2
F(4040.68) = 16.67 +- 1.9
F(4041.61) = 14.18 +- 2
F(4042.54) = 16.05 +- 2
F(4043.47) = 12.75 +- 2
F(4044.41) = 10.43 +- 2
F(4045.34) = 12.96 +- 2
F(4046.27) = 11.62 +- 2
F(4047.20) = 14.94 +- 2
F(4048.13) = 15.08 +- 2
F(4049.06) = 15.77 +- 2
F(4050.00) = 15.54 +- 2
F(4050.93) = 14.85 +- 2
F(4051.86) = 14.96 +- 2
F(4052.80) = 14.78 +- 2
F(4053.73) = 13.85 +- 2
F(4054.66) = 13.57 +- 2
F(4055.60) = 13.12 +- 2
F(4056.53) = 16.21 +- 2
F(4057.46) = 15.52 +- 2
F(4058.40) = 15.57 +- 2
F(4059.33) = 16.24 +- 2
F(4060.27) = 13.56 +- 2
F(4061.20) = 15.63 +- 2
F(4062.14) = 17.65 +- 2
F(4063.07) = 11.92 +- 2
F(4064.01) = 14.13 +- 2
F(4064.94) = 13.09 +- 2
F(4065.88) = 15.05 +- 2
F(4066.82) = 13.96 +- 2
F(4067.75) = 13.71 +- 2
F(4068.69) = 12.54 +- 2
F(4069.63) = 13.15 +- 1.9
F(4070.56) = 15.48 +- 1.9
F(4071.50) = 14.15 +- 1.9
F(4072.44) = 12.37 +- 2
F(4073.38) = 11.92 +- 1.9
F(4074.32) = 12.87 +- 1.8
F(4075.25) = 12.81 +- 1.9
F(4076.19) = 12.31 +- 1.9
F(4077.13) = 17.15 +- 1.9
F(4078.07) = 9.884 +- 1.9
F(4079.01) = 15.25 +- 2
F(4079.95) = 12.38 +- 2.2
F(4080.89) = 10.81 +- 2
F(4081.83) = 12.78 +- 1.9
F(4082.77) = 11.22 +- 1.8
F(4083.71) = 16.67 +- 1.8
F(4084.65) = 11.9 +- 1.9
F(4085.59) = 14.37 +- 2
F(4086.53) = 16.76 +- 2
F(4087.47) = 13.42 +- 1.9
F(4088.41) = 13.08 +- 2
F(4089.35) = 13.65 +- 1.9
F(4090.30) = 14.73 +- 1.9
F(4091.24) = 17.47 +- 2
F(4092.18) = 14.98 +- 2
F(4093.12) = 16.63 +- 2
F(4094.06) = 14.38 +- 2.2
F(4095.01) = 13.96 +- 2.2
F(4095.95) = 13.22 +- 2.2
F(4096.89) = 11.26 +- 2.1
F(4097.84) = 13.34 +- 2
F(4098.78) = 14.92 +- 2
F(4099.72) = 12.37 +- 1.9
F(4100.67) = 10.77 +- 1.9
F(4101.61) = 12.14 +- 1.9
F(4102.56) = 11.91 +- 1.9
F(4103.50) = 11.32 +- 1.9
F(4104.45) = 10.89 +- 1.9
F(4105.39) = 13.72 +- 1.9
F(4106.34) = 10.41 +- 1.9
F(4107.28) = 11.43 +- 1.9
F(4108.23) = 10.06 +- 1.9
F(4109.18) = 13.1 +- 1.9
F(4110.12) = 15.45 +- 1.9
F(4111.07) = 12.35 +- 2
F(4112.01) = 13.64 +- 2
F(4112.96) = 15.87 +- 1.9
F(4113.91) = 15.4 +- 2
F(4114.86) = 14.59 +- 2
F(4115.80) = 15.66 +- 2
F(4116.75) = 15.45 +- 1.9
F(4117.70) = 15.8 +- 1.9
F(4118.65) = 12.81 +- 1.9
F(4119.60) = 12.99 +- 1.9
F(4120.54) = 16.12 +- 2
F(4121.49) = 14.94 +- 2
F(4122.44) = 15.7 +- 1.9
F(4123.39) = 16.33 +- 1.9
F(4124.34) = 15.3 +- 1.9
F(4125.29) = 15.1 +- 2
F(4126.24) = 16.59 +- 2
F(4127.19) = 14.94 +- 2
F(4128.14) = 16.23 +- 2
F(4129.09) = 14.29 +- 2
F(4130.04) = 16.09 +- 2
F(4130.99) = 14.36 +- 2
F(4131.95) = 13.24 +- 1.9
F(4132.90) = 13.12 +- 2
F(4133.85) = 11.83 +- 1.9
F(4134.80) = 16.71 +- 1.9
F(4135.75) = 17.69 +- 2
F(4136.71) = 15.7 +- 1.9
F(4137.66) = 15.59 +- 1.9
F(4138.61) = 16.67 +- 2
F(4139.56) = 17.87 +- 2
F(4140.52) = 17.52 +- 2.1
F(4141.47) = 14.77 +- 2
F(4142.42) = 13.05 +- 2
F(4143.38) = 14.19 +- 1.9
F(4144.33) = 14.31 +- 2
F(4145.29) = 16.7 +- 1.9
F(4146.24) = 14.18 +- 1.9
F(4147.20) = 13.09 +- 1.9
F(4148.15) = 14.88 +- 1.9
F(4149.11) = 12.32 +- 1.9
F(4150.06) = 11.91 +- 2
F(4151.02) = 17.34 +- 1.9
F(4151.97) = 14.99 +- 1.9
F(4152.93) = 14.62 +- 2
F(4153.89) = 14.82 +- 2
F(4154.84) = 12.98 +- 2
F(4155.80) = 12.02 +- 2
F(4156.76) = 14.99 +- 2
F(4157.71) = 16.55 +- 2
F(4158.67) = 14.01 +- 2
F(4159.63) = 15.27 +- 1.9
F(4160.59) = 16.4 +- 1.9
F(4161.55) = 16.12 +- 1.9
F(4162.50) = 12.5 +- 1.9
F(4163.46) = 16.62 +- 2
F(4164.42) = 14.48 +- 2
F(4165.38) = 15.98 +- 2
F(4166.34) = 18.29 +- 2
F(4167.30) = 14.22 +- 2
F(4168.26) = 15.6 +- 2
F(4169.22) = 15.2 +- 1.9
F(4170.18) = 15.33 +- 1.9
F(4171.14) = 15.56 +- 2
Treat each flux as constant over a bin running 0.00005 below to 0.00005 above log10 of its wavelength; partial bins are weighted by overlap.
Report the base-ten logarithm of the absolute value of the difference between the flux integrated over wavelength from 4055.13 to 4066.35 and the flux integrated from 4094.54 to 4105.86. 1.4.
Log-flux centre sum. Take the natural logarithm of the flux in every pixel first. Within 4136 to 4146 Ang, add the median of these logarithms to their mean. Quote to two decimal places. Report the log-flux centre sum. 5.50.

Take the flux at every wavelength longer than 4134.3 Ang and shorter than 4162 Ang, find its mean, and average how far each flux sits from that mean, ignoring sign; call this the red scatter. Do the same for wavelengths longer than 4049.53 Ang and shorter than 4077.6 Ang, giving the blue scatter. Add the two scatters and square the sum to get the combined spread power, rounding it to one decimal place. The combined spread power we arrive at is 7.2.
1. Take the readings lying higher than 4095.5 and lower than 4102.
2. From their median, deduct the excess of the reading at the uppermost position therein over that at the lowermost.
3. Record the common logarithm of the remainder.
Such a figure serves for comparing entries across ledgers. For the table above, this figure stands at 1.13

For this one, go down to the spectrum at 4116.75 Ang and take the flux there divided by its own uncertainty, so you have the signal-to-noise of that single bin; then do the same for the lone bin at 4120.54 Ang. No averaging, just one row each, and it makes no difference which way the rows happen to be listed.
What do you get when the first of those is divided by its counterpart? 1.01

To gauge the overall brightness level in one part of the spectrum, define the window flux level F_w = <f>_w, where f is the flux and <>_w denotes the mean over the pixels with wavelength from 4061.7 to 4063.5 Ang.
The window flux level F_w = 14.8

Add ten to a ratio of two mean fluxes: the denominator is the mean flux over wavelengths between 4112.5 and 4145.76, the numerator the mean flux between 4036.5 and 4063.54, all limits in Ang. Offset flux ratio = 11.0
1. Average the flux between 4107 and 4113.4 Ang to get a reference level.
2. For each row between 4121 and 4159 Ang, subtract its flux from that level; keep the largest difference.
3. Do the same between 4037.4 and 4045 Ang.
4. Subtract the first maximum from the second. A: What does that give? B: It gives 1.4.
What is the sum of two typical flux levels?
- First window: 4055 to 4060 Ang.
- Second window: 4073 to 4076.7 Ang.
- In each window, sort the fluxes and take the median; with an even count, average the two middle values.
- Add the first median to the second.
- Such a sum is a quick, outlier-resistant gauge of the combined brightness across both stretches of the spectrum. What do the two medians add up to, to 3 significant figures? 28.1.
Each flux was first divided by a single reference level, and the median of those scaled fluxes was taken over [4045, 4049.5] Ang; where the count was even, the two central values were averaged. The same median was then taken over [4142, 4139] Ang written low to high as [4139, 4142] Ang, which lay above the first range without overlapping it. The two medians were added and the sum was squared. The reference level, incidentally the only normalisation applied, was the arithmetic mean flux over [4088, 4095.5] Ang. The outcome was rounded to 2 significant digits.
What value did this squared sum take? 4.8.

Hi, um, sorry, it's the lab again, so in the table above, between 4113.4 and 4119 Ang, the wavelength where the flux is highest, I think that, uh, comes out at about 4117.70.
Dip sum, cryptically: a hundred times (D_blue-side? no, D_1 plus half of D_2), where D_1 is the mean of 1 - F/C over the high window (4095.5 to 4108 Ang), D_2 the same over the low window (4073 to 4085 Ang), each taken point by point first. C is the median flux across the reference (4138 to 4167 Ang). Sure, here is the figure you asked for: 25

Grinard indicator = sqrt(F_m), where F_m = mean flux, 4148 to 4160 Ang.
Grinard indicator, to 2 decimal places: 3.79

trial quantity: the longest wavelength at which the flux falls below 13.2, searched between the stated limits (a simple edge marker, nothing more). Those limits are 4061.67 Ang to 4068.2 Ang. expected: 4064.94 Ang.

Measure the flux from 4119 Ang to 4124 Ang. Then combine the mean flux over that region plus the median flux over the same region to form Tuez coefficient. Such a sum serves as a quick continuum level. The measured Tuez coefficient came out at 30.9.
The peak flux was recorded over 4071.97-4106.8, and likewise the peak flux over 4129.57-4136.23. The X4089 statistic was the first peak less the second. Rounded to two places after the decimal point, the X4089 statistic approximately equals -0.22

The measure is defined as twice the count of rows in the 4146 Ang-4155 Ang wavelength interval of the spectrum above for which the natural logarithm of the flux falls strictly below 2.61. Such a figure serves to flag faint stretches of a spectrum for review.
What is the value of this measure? 8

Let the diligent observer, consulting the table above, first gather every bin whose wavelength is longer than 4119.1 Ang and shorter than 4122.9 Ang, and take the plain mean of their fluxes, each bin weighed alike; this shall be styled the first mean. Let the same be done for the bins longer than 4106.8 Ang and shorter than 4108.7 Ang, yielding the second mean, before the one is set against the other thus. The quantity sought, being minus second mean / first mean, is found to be -0.72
